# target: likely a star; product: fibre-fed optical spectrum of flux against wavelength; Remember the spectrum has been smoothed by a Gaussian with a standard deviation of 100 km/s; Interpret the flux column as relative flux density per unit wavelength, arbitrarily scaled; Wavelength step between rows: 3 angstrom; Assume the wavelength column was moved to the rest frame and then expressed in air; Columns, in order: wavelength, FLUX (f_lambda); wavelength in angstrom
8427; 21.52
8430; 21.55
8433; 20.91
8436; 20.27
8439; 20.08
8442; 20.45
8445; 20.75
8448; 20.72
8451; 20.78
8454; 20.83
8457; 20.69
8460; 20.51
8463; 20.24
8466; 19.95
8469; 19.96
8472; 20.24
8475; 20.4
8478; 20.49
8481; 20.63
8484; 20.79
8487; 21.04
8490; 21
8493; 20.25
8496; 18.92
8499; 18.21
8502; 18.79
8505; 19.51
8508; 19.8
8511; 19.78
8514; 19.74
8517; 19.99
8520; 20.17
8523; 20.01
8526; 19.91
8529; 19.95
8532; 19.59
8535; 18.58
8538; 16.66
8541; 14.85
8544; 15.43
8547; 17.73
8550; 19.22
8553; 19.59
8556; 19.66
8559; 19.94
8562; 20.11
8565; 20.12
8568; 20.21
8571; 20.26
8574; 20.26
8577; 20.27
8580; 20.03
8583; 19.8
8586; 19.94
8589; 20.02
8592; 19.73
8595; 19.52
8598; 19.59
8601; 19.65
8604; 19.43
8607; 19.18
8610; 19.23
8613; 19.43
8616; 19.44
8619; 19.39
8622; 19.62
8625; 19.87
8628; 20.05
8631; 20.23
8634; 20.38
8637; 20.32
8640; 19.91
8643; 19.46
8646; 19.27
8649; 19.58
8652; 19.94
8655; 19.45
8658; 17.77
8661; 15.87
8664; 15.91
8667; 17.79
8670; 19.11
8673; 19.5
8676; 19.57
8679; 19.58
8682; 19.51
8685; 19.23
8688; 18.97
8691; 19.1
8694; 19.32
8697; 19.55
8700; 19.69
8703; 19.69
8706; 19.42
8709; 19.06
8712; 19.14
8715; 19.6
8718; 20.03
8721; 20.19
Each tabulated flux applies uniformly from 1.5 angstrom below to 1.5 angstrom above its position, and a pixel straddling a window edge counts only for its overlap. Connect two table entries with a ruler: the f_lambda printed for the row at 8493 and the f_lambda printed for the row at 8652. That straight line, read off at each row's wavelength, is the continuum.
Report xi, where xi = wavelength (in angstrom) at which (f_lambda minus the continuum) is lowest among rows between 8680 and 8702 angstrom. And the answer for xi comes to 8688 angstrom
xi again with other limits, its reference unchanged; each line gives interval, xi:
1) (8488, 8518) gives 8499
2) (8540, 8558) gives 8541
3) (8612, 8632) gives 8619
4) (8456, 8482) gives 8466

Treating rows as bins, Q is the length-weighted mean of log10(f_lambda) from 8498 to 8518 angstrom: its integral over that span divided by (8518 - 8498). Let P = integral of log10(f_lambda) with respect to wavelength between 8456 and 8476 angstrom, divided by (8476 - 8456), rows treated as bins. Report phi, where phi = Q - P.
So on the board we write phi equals -0.019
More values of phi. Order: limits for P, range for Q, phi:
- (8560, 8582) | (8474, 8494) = 0.011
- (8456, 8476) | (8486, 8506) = -0.014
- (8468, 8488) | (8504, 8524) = -0.014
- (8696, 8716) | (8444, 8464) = 0.026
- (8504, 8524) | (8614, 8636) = 0.000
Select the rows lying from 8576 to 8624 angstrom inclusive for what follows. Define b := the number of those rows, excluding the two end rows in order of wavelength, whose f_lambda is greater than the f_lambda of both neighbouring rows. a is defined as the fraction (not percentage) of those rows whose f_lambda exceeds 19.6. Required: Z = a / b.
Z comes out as 0.17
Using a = 0.50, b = 3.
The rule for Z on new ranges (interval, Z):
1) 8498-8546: 0.17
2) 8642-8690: 0.03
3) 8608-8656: 0.17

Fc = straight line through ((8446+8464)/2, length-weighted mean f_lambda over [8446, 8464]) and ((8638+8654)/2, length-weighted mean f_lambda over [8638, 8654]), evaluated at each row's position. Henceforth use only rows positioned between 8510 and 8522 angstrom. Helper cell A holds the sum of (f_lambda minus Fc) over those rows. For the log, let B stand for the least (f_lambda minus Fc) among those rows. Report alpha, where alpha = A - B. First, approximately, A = -2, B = -0.60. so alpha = -1.0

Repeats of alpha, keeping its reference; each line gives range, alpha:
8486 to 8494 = 1.1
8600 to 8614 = -1.7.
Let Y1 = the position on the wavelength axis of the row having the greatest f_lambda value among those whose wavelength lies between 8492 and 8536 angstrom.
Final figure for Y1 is 8493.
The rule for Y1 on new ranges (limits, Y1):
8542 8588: 8577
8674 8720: 8718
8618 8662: 8634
